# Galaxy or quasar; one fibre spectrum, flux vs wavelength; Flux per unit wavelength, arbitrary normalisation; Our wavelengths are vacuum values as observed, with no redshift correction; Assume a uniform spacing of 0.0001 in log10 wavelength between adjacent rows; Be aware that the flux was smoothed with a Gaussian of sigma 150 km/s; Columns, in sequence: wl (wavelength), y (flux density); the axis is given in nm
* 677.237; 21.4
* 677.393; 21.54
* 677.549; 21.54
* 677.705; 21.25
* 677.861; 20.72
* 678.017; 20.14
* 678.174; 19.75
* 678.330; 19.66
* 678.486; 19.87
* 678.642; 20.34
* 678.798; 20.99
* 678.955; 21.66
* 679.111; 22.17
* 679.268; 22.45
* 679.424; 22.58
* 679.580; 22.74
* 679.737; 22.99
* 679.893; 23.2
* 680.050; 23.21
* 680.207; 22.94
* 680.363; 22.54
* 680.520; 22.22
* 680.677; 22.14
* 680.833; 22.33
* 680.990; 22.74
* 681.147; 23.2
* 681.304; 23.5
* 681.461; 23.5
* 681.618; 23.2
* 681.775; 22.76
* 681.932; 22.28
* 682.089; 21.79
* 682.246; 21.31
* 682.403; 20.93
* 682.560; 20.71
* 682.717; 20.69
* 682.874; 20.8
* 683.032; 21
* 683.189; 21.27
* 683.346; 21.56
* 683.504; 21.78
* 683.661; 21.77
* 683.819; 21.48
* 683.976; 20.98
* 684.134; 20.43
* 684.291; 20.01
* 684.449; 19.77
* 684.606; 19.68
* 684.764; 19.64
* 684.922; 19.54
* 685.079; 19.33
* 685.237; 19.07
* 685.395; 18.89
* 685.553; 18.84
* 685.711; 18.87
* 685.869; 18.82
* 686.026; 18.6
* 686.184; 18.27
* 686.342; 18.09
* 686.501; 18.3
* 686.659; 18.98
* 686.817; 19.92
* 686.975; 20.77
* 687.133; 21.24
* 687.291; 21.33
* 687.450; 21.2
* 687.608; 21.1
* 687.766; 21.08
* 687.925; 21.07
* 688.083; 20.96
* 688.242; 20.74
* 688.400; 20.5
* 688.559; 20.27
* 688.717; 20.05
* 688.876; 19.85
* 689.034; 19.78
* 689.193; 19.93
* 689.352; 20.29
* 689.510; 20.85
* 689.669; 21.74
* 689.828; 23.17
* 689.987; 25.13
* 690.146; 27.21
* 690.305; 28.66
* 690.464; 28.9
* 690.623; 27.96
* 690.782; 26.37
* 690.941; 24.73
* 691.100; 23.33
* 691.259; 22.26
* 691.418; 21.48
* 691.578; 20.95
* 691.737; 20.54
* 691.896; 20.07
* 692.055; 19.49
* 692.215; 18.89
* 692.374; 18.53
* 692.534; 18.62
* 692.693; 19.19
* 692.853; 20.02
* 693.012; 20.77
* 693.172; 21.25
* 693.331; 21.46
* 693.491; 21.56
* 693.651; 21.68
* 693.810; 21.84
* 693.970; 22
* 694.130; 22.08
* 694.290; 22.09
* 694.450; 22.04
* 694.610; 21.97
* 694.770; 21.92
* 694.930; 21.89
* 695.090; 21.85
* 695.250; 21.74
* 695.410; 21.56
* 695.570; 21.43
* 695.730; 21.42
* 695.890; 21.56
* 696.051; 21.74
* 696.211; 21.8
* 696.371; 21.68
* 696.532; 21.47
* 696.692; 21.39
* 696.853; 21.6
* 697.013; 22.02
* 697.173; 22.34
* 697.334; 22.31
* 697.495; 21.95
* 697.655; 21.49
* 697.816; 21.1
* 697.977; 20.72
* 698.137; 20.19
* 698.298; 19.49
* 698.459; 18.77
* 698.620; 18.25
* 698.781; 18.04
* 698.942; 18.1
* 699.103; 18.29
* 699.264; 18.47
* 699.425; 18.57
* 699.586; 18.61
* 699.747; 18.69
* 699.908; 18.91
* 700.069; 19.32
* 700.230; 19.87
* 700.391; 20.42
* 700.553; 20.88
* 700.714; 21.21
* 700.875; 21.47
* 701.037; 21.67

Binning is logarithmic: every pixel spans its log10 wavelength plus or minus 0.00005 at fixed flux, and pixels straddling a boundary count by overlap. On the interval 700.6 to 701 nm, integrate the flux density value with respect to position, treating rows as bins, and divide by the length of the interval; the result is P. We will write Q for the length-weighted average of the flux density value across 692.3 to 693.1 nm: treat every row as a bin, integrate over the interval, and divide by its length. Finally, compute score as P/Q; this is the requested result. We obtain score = 1.10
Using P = 21.3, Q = 19.4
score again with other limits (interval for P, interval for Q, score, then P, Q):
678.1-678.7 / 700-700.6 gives 0.99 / 19.9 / 20.1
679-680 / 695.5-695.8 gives 1.06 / 22.7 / 21.4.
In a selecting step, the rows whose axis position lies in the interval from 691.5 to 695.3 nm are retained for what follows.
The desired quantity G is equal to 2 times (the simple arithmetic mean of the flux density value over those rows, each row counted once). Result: 42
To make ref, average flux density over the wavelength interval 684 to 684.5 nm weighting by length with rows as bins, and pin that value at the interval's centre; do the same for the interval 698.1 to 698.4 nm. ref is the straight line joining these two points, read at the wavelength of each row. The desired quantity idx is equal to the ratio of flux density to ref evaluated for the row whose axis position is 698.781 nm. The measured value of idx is 0.92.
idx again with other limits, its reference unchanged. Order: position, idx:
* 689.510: 1.04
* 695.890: 1.09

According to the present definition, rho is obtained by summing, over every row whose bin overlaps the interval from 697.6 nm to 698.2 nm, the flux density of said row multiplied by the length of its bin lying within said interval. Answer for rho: 12.5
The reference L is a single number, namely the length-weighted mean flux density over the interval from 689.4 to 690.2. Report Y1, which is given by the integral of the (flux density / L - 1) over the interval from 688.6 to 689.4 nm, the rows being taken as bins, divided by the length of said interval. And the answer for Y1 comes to -0.15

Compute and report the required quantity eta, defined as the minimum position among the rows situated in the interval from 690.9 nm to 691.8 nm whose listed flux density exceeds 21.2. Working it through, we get 690.941 nm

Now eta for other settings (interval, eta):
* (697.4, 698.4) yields 697.495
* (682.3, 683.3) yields 683.189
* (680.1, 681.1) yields 680.207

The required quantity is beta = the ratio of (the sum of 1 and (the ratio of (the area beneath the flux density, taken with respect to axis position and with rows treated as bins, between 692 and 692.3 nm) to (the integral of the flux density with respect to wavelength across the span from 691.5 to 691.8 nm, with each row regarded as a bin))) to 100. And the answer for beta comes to 0.019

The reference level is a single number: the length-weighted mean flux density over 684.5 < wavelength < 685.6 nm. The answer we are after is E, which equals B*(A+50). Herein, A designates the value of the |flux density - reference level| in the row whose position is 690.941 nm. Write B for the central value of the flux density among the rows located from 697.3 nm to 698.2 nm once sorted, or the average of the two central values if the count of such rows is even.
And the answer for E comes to 1180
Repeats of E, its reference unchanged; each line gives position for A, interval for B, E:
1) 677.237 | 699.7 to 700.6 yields 1021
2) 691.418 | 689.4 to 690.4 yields 1260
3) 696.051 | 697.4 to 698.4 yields 1096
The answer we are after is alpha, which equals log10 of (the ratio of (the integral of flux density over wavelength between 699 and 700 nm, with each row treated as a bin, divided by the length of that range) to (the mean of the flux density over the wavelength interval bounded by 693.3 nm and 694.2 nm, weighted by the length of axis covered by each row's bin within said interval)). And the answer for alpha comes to -0.07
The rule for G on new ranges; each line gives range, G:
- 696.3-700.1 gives 40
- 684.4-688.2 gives 39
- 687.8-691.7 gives 46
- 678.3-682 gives 45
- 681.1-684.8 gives 43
